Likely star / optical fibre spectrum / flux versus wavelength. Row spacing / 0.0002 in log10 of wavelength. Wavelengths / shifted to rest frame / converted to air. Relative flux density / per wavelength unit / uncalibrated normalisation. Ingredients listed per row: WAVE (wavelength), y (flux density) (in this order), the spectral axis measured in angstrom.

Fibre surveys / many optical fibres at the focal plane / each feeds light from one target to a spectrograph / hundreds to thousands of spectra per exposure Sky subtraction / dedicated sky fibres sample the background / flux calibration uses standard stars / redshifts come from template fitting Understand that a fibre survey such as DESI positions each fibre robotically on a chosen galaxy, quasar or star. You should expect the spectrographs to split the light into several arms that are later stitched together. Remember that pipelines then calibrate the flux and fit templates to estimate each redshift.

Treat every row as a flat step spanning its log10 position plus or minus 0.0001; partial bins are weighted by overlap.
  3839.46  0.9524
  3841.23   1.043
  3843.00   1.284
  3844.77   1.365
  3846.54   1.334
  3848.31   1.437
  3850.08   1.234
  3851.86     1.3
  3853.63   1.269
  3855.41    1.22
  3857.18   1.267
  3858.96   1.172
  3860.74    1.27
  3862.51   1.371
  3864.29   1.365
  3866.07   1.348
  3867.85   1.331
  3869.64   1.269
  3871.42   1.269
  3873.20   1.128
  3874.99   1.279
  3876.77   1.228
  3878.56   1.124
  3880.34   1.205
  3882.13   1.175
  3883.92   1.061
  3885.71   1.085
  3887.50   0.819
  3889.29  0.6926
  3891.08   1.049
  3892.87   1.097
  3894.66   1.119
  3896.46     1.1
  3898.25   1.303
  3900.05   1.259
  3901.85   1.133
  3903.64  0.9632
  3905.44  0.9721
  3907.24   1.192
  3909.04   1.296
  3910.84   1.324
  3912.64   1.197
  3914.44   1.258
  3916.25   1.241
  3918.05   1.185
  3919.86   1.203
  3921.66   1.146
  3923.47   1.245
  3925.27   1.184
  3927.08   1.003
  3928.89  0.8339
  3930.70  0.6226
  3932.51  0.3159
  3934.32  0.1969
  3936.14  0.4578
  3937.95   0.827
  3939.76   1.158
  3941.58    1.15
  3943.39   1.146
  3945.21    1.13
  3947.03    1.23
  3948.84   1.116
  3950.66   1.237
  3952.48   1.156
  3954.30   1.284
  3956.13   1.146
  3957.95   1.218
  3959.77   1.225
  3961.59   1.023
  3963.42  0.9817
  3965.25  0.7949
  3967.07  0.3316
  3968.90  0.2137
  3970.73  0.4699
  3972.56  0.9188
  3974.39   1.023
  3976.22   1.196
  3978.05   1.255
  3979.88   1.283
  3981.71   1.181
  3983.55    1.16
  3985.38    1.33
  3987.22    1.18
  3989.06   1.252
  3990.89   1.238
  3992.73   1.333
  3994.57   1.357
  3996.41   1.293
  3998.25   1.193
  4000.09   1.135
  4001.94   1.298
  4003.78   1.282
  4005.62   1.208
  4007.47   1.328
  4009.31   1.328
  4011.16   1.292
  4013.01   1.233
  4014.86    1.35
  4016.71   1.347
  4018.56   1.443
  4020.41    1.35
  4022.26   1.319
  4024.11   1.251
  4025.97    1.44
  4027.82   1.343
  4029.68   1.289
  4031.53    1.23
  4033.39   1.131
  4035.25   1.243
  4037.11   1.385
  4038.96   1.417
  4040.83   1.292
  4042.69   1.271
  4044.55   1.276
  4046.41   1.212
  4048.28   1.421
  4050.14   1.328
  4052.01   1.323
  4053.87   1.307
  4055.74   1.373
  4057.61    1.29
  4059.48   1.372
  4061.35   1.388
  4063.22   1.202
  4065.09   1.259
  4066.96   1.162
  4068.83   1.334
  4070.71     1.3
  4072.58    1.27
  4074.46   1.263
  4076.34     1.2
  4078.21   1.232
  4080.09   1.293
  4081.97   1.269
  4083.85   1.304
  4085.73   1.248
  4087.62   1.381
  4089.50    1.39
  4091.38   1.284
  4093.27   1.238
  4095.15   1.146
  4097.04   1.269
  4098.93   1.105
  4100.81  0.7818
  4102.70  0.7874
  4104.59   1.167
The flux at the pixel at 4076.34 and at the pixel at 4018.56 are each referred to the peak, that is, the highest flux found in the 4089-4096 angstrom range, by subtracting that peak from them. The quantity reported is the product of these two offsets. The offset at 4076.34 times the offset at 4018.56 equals -0.010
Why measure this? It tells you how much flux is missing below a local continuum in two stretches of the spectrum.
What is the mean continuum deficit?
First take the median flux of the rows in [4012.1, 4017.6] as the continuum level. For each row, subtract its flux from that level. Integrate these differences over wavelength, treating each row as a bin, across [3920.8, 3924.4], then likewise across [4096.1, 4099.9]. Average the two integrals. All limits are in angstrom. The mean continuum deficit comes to 0.58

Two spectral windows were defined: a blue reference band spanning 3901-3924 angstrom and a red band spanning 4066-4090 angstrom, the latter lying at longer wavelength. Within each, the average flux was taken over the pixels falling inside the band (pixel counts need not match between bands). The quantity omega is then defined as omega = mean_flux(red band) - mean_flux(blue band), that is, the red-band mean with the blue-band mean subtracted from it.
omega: 0.10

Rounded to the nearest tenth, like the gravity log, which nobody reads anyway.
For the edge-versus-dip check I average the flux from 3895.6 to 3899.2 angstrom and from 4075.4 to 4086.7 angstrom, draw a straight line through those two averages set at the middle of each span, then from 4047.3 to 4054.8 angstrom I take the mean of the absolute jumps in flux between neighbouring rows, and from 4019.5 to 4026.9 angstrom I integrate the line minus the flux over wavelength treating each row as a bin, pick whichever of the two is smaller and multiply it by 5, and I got -3.7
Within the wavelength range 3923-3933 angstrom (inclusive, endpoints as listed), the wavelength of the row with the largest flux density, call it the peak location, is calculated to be 3923.47 angstrom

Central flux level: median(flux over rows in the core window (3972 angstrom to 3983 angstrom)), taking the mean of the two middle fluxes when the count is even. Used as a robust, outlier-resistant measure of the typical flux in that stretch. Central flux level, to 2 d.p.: 1.19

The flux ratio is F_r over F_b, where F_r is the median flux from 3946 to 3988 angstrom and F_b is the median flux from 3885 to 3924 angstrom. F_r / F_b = 1.00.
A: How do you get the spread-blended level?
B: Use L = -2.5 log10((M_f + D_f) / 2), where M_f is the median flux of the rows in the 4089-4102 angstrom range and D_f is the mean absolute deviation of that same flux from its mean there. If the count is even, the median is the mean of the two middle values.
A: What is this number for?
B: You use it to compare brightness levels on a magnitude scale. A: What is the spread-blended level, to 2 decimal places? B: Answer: 0.41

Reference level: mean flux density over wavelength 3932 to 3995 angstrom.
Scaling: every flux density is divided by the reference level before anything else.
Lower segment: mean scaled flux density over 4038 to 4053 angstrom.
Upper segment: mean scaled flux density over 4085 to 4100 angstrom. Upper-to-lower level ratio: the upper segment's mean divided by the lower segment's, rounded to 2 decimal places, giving 0.95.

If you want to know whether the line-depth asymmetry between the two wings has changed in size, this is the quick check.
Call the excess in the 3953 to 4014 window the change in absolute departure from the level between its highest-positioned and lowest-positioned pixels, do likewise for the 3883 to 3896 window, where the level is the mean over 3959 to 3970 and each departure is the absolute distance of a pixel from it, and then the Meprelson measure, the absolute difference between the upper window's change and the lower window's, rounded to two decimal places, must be 0.11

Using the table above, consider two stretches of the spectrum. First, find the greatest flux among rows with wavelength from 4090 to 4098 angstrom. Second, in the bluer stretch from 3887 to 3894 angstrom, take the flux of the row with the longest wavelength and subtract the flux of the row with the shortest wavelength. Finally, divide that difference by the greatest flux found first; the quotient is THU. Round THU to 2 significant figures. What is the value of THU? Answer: 0.22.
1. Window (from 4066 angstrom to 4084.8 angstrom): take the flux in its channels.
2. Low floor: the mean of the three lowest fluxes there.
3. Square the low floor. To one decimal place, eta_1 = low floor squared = 1.4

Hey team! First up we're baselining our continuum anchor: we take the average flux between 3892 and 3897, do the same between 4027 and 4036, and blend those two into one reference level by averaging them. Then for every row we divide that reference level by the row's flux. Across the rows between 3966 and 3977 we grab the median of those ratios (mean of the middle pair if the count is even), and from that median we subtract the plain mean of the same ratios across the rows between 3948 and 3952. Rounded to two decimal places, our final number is 0.89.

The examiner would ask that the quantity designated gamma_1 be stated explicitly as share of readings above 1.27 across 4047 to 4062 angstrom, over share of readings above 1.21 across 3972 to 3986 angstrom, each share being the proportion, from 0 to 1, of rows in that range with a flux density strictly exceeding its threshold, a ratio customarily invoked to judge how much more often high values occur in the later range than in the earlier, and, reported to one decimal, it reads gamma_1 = 2.7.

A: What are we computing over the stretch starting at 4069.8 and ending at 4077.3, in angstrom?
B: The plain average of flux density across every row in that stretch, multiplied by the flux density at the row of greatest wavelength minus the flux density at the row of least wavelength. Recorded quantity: -0.13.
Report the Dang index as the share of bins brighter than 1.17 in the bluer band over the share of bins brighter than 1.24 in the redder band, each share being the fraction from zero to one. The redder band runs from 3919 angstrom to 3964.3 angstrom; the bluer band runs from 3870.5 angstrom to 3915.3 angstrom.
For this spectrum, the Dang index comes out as 6.00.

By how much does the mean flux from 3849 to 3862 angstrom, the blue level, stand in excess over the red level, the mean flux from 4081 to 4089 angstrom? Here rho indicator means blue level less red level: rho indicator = -0.05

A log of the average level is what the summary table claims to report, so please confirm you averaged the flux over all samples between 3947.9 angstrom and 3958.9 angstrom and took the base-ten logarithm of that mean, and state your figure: 0.077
